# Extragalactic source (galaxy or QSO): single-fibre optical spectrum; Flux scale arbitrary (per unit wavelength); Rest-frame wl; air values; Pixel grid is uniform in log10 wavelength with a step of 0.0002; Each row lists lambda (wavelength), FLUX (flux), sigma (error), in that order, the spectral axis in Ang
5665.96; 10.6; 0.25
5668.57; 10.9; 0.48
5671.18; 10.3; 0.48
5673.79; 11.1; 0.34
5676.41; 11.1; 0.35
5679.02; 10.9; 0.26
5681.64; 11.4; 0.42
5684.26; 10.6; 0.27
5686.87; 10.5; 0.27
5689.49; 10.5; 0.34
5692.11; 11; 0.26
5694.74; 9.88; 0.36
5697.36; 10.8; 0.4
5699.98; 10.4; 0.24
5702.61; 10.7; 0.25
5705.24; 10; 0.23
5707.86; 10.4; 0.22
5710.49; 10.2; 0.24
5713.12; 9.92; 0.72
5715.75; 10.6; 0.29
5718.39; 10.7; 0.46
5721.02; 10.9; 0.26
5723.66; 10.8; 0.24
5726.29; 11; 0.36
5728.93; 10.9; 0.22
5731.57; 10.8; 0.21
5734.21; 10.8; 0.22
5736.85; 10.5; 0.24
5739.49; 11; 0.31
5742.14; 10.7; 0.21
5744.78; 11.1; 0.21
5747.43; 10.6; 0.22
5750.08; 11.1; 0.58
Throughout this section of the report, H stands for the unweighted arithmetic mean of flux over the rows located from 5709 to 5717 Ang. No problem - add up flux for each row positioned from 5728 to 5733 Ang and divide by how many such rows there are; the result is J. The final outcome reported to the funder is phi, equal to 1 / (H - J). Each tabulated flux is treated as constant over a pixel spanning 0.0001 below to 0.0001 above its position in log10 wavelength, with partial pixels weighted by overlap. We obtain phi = -2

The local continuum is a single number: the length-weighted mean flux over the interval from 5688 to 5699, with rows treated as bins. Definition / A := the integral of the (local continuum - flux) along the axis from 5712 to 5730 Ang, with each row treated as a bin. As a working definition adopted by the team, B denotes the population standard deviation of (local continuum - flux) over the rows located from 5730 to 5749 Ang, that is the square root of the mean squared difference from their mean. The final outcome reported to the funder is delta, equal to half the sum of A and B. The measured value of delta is -1.3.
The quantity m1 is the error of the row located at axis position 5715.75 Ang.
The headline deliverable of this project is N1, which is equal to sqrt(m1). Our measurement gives 0.539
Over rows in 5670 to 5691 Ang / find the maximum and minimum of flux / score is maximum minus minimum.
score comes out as 1.10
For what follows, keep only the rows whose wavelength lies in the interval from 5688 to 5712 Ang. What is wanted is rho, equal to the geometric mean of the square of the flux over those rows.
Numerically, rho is 109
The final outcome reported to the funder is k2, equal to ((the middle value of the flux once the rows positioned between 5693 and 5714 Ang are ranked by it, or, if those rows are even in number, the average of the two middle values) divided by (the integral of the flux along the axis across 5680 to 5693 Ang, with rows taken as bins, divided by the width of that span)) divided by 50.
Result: 0.0191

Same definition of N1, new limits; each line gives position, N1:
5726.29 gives 0.600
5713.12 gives 0.849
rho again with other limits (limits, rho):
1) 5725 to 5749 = 117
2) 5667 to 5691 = 117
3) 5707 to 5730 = 112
